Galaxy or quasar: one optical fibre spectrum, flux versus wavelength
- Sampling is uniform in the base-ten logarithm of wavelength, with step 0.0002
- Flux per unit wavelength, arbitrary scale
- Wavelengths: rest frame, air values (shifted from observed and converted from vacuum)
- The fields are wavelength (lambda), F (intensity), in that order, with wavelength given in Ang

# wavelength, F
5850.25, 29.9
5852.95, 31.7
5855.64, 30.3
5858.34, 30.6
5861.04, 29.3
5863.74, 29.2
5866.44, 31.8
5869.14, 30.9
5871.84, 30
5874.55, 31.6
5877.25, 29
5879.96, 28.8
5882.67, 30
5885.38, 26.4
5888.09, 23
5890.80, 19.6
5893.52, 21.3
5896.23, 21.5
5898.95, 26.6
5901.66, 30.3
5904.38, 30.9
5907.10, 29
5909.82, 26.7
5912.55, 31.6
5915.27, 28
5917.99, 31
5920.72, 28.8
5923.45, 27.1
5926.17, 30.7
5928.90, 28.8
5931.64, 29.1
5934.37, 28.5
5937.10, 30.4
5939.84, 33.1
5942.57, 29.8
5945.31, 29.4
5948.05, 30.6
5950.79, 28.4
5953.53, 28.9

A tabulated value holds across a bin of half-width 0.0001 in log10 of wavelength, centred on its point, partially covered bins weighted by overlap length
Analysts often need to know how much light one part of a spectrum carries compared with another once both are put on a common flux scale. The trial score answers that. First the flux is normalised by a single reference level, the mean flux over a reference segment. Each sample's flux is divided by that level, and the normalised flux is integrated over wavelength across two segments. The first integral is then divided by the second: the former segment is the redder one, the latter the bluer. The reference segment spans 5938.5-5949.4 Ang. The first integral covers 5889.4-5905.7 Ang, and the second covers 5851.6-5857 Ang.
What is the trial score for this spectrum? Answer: 2.44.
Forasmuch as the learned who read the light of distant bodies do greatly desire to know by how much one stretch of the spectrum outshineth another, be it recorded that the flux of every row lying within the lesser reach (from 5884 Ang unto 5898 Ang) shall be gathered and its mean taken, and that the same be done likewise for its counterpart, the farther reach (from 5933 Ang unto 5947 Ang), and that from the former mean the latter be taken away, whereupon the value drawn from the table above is -8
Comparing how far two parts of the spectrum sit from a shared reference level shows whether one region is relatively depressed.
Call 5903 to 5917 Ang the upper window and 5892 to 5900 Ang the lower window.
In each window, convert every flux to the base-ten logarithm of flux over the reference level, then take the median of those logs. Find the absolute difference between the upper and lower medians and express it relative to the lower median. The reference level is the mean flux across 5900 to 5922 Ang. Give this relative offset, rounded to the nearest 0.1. -0.9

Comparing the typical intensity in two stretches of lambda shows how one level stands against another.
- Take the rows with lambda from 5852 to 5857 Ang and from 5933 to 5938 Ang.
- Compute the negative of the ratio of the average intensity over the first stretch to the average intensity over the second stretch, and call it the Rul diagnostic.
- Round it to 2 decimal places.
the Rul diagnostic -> -1.05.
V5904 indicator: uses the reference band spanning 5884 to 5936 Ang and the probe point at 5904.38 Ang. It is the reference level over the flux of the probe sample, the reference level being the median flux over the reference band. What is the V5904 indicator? 0.92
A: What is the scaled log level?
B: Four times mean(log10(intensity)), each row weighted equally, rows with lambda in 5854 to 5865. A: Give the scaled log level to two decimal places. 5.90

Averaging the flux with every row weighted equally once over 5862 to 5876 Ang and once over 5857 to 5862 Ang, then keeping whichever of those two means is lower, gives 30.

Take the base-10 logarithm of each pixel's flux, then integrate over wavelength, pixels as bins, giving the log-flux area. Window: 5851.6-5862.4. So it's 16.0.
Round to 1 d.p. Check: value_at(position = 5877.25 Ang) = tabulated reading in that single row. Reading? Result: 29.0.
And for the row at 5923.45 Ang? 27.1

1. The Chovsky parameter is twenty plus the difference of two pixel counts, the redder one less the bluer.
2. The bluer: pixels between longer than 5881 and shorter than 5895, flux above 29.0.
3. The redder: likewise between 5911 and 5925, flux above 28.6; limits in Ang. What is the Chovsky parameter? 22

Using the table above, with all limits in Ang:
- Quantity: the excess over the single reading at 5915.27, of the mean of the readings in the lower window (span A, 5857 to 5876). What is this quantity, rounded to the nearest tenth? 2.5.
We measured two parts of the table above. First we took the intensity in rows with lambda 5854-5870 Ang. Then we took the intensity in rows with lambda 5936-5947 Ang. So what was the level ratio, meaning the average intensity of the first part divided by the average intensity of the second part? 0.99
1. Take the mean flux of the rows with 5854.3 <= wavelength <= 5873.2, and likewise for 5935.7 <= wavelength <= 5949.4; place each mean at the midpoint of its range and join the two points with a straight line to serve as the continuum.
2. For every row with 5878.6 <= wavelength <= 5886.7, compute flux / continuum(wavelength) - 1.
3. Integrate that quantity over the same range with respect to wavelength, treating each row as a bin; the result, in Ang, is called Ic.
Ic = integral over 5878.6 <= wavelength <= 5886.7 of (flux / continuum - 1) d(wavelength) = -0.53 Ang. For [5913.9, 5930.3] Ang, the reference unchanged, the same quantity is -0.80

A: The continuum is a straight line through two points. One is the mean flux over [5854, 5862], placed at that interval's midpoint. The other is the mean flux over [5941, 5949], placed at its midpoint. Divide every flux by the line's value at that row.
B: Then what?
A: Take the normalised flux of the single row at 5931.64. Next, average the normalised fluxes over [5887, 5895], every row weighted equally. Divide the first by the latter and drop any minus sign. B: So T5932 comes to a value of 1.37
